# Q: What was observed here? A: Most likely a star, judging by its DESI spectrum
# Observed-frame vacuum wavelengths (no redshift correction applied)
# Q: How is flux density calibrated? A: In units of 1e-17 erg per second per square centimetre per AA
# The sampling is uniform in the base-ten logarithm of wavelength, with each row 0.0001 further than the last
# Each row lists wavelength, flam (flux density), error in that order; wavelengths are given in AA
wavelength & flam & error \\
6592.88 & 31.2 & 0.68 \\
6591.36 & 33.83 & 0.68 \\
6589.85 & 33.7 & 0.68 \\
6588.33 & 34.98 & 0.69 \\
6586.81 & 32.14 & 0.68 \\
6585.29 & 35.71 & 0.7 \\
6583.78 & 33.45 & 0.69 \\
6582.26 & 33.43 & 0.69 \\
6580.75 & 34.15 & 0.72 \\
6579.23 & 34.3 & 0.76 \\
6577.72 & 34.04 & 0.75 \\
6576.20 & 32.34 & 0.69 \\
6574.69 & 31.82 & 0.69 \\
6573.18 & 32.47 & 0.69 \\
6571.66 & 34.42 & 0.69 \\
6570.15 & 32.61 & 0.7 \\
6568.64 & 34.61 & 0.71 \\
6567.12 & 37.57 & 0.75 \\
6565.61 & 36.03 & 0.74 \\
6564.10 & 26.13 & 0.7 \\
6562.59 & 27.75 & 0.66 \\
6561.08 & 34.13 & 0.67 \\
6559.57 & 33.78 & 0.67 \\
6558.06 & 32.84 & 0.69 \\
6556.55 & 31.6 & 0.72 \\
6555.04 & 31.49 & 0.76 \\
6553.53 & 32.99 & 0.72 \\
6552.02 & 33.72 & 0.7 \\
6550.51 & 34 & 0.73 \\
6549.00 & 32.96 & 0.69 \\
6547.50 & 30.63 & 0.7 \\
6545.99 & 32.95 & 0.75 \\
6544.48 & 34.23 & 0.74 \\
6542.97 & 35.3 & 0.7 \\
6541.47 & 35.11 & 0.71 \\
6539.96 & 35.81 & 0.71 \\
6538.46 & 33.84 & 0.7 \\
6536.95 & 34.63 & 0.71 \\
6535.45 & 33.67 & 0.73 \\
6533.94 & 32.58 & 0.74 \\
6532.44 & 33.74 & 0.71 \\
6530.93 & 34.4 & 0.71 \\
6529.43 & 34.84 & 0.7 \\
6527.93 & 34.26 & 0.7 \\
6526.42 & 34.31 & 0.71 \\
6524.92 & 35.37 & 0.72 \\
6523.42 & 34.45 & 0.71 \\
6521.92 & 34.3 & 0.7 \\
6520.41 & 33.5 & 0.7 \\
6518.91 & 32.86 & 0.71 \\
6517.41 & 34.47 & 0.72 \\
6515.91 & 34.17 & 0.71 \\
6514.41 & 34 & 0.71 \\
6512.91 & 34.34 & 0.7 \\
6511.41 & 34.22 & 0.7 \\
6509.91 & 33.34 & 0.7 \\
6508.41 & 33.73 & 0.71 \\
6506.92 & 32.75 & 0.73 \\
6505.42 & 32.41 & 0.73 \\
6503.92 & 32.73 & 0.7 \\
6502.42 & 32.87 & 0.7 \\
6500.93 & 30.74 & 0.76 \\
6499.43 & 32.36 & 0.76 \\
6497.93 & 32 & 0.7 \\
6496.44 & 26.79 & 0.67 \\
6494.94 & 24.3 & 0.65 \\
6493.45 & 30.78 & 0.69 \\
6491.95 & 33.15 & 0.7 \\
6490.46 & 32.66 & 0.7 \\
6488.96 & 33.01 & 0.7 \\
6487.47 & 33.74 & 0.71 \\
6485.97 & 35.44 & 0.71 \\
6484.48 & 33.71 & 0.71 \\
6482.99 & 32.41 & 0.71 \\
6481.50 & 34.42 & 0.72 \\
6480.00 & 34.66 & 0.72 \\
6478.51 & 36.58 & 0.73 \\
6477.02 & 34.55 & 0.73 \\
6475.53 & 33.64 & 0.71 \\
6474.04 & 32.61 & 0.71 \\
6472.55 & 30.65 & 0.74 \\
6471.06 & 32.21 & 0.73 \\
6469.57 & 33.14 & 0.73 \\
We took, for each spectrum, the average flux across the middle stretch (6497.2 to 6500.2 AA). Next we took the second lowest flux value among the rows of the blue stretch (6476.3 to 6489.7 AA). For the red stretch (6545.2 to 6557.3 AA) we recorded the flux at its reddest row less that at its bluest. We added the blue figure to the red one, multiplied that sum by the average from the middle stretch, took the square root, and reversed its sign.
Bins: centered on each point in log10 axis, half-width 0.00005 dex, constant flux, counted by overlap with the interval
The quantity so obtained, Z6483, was -31.9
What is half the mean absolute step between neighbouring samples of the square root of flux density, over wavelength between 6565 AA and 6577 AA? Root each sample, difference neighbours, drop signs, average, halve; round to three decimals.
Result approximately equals 0.070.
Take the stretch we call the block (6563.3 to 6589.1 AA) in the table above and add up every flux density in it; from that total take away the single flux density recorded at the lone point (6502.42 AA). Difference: 537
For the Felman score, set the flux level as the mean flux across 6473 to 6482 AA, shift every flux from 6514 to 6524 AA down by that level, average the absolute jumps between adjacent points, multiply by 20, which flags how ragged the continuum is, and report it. 12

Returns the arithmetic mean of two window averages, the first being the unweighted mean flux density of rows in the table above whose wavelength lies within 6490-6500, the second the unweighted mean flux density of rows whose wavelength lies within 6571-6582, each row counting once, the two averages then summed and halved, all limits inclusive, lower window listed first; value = 31.8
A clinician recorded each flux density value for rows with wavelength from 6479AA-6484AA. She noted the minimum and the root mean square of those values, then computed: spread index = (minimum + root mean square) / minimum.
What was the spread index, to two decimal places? 2.04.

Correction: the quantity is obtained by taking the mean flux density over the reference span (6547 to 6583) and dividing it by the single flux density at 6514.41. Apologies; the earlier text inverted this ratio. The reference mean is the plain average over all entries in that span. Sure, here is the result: 0.97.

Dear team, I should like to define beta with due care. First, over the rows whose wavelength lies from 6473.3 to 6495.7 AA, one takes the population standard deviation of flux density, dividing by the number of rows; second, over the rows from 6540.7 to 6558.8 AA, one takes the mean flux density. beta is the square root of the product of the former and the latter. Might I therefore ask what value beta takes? 9.4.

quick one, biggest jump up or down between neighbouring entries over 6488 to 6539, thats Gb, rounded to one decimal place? 6.5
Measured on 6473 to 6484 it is 2.0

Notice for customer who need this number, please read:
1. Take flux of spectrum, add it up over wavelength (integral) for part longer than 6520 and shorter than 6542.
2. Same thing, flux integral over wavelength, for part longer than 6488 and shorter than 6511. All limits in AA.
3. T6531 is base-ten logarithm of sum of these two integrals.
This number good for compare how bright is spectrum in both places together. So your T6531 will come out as 3.171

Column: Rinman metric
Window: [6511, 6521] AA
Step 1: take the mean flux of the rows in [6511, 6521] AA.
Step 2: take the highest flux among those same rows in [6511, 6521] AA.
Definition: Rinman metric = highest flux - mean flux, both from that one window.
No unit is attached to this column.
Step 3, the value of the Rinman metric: 0.5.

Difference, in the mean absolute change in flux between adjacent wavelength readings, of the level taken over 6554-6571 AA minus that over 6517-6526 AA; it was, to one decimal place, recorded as 1.9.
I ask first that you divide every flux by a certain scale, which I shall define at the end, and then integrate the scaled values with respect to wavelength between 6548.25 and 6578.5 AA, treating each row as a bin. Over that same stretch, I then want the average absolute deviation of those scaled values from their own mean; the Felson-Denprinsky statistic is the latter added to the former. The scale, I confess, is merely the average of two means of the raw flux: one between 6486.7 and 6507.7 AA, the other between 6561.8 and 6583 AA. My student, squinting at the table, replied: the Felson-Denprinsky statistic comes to 30.9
